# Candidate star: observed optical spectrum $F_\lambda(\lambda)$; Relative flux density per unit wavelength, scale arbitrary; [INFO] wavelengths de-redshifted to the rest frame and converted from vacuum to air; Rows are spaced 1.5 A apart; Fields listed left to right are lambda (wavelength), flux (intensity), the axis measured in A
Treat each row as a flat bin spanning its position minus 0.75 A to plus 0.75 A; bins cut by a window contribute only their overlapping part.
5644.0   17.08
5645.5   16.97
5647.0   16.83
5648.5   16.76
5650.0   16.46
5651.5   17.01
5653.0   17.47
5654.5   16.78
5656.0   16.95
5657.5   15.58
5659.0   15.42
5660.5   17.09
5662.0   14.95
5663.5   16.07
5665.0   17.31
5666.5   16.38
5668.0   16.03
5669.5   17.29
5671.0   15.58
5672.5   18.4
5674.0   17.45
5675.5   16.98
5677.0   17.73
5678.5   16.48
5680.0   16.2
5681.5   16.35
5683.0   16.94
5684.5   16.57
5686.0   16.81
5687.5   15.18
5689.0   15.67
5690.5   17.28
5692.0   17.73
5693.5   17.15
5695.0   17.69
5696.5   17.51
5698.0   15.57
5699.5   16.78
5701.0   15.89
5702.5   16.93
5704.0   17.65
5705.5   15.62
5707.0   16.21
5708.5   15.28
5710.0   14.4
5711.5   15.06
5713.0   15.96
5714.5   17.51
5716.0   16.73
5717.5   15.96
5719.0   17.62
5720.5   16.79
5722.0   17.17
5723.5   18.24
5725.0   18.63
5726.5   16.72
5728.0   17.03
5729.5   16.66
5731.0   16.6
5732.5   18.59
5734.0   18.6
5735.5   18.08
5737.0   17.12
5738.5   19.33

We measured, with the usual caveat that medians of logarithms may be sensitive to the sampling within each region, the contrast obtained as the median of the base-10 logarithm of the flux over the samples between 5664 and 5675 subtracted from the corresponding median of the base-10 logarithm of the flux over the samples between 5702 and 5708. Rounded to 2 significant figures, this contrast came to -0.019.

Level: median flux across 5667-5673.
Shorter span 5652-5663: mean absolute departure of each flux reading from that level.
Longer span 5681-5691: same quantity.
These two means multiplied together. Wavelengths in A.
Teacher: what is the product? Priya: 0.45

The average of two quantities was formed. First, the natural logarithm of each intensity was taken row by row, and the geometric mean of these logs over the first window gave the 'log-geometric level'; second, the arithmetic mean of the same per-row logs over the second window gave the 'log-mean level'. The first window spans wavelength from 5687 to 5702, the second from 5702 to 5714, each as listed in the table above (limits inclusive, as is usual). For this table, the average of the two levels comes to 2.79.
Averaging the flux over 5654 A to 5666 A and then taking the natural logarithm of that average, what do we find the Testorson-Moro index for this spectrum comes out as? 2.789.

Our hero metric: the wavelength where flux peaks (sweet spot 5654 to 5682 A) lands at 5672.5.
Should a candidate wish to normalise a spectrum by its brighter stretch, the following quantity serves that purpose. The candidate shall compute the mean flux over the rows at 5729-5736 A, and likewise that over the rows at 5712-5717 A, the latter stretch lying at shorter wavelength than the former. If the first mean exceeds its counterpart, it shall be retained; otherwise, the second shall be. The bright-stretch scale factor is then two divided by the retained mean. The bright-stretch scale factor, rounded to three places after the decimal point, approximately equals 0.113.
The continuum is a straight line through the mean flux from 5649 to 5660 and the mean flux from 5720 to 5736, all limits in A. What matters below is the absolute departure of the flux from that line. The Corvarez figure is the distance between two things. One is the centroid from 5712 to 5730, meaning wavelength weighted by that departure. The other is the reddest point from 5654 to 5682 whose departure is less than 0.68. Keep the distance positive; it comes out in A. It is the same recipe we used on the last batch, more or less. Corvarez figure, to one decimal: 39.7 A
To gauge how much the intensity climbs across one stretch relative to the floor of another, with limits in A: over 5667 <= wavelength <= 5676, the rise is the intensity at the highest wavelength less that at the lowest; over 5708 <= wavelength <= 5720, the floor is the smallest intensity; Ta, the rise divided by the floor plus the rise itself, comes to 1.0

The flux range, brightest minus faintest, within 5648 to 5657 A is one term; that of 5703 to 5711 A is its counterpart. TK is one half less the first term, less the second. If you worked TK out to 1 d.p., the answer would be -3.8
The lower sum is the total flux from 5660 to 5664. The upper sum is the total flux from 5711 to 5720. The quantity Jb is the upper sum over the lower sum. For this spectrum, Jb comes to 2.1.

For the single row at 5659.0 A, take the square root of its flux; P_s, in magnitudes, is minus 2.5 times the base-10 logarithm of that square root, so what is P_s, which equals -1.49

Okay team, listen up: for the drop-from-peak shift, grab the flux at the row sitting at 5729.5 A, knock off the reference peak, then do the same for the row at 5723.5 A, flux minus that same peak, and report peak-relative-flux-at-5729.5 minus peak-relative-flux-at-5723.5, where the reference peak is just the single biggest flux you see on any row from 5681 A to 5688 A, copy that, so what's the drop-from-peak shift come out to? -1.6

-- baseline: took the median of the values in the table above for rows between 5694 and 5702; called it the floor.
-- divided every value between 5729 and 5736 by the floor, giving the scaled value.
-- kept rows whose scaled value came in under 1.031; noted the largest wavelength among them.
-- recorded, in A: 5731.0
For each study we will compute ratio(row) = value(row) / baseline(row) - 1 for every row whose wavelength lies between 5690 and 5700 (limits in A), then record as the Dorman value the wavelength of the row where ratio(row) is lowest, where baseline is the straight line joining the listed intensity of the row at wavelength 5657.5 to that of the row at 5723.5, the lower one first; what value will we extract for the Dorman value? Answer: 5698.0 A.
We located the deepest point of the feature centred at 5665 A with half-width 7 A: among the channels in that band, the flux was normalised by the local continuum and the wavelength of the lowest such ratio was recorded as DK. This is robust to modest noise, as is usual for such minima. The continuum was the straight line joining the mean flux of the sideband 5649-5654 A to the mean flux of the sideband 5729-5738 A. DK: 5662.0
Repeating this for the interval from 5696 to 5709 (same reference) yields 5708.5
